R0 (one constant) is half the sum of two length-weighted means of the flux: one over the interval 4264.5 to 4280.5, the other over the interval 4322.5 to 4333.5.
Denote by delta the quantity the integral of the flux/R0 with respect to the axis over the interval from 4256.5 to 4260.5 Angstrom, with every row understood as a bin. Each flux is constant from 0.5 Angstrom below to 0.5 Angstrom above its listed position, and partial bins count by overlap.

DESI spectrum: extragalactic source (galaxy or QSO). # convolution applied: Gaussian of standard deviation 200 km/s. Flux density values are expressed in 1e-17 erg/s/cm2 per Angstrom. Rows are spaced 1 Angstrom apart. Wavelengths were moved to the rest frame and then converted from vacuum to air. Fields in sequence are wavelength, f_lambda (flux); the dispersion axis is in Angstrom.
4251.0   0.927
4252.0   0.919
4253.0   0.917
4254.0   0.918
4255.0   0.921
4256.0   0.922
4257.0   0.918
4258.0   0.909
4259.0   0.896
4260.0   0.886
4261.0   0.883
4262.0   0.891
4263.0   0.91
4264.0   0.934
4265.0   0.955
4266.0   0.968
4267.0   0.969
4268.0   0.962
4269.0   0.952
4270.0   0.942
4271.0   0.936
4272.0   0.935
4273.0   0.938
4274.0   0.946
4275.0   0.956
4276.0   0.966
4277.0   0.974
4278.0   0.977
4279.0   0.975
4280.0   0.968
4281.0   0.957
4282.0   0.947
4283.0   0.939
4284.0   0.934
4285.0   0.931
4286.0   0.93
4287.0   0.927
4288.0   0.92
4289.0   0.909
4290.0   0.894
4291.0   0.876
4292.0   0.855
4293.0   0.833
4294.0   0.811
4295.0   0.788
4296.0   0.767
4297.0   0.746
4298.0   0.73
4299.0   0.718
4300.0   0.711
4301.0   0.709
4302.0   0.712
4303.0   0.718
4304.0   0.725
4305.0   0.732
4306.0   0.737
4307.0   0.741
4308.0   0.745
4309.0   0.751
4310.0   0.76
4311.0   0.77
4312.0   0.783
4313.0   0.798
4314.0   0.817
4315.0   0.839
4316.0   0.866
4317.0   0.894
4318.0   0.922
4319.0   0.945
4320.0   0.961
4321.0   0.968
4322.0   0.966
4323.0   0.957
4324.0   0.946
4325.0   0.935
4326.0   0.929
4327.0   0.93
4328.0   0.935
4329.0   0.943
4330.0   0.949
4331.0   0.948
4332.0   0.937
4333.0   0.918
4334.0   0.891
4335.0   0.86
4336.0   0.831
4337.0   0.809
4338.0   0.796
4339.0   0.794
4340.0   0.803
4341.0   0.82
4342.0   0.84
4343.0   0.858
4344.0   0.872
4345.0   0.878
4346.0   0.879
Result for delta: 3.8 Angstrom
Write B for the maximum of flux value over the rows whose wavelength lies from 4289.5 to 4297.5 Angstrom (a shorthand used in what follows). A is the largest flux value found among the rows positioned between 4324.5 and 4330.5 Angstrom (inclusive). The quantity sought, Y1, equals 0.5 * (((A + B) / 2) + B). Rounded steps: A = 0.949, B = 0.894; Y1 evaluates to 0.908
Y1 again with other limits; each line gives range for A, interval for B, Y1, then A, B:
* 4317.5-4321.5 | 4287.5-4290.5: 0.932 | 0.968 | 0.92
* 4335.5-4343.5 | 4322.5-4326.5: 0.932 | 0.858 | 0.957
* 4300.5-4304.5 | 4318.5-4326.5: 0.907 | 0.725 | 0.968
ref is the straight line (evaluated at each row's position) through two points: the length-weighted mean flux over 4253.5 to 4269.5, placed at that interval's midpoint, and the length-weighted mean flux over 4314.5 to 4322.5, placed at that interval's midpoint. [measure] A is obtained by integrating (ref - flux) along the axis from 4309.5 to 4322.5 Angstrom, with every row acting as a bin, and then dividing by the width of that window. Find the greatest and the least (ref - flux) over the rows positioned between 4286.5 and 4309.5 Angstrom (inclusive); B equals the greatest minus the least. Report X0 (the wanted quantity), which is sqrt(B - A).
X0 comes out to 0.41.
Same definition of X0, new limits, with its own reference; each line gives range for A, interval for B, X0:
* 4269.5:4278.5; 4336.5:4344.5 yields 0.33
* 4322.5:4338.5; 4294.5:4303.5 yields 0.26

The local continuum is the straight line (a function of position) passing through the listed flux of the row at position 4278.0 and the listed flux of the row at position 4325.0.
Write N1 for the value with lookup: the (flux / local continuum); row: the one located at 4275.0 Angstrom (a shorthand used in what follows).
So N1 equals 0.98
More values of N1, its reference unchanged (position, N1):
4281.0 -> 0.98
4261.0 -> 0.89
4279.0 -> 1.00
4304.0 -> 0.76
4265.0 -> 0.97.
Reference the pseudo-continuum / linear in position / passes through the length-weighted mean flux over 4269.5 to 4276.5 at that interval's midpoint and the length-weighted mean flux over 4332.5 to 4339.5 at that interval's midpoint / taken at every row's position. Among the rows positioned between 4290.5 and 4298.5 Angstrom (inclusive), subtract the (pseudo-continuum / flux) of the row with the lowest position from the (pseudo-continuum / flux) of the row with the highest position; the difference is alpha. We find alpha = 0.19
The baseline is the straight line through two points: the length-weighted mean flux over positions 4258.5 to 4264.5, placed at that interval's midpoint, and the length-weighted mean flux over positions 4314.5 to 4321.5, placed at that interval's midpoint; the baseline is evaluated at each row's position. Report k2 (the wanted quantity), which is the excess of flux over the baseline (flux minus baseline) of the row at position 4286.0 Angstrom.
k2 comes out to 0.02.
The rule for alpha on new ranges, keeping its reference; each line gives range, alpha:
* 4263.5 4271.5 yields -0.01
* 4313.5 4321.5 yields -0.18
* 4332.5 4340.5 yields 0.12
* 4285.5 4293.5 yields 0.10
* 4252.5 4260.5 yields 0.02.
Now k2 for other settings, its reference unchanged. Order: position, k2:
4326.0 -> 0.01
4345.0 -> -0.04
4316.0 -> -0.05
